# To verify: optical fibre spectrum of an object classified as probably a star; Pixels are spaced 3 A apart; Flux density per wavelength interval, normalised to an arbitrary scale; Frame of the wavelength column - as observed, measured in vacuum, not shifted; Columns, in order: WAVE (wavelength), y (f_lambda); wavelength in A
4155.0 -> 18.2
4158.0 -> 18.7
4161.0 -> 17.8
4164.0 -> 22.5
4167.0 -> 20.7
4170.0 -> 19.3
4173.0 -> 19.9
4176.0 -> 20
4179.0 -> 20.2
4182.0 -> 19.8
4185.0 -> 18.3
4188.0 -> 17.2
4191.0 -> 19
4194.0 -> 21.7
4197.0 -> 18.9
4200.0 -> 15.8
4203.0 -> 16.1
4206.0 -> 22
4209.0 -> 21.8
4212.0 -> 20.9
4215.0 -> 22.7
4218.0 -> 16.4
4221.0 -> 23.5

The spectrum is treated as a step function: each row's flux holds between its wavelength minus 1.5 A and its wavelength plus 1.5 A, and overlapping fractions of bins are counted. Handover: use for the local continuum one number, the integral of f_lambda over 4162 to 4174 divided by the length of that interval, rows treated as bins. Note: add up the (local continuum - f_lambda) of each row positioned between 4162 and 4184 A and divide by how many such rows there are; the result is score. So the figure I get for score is 0.17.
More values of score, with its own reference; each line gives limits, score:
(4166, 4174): 0.55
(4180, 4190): 2.08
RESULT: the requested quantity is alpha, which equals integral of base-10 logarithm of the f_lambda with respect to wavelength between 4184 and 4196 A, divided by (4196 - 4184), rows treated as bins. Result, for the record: 1.28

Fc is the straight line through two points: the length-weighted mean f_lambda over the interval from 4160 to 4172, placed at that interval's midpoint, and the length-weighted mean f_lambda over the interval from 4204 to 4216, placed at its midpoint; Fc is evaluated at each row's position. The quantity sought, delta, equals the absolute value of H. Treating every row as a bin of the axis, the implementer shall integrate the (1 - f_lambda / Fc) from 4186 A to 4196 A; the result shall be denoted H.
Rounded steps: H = 0.8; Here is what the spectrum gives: 0.83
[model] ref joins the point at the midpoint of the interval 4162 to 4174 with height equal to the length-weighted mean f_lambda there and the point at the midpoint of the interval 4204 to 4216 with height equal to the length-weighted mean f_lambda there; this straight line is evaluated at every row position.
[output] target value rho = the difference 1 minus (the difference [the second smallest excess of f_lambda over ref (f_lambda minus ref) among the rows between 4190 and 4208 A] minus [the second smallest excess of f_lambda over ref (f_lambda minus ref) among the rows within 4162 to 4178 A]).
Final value 6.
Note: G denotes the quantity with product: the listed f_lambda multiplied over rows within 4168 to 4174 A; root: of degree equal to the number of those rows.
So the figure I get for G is 19.6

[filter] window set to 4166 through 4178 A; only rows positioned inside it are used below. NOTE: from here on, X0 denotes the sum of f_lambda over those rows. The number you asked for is 79.9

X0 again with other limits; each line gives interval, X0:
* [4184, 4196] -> 76.2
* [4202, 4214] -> 80.8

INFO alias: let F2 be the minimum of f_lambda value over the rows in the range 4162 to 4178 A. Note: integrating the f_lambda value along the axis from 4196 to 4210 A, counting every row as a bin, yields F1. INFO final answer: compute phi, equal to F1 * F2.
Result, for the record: 5085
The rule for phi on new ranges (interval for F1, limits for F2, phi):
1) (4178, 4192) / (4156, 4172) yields 4697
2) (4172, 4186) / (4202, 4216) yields 4436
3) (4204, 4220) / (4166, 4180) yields 6392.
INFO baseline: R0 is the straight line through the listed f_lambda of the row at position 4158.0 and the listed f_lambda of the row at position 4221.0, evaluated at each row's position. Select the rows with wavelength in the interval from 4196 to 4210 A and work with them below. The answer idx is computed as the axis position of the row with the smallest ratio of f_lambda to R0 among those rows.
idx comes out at 4200.0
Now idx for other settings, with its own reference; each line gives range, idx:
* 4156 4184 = 4161.0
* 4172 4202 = 4200.0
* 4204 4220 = 4218.0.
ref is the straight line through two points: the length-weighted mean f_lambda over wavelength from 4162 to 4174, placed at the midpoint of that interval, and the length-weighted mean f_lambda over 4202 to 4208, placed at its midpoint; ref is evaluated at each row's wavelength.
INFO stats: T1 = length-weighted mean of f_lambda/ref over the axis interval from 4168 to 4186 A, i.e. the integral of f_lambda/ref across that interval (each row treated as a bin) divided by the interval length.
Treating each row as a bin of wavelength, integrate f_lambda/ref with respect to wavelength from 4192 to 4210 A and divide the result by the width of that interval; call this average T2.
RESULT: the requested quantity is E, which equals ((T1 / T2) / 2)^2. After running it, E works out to 0.243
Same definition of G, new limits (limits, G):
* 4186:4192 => 18.1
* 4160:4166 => 20.0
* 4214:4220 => 19.3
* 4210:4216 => 21.8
